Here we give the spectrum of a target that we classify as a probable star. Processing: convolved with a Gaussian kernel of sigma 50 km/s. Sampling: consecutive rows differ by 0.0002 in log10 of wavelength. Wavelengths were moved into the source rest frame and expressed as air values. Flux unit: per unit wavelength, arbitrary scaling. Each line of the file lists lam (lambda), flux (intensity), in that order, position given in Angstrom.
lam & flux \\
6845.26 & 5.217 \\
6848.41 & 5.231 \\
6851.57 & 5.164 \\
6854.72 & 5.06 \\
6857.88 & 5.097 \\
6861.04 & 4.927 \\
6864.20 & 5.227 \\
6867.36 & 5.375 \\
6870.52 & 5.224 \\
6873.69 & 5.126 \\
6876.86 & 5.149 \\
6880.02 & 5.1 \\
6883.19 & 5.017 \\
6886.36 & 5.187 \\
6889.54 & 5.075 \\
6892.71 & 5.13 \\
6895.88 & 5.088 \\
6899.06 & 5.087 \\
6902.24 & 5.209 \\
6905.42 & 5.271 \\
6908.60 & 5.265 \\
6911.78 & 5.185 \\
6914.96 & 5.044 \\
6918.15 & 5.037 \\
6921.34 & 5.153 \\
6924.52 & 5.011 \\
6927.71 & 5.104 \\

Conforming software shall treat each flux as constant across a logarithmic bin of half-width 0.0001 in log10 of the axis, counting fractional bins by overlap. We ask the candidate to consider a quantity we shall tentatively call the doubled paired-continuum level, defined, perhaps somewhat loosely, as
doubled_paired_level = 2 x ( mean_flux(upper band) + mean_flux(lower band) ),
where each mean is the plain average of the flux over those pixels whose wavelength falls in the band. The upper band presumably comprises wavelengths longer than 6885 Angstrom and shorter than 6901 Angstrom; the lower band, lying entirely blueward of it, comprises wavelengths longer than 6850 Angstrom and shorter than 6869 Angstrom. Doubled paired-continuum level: 20.51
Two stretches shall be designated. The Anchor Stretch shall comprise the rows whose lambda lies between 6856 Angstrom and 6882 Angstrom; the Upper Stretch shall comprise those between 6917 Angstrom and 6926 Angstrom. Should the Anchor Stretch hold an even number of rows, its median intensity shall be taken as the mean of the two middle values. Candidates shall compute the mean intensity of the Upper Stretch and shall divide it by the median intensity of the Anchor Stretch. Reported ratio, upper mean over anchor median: 0.99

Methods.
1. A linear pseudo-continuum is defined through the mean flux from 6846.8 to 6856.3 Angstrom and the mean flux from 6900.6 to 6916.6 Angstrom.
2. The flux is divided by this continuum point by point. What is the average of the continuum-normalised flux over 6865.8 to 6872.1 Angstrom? 1.03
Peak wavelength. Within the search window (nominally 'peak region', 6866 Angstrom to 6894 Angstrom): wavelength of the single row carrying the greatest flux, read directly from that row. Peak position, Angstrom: 6867.36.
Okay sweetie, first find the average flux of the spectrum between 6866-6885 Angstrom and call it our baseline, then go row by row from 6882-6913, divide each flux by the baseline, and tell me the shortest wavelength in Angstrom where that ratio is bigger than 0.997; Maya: 6886.36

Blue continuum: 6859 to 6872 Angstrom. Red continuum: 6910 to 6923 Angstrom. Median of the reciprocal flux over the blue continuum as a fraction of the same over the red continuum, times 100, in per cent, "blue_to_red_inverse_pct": 97.6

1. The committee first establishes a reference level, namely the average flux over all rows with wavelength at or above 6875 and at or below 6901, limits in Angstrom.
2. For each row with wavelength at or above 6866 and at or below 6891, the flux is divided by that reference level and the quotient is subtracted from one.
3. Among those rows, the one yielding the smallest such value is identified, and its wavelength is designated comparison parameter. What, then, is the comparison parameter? 6867.36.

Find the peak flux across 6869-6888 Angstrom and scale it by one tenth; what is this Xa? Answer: 0.522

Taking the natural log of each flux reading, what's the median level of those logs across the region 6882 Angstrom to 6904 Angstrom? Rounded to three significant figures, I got 1.63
